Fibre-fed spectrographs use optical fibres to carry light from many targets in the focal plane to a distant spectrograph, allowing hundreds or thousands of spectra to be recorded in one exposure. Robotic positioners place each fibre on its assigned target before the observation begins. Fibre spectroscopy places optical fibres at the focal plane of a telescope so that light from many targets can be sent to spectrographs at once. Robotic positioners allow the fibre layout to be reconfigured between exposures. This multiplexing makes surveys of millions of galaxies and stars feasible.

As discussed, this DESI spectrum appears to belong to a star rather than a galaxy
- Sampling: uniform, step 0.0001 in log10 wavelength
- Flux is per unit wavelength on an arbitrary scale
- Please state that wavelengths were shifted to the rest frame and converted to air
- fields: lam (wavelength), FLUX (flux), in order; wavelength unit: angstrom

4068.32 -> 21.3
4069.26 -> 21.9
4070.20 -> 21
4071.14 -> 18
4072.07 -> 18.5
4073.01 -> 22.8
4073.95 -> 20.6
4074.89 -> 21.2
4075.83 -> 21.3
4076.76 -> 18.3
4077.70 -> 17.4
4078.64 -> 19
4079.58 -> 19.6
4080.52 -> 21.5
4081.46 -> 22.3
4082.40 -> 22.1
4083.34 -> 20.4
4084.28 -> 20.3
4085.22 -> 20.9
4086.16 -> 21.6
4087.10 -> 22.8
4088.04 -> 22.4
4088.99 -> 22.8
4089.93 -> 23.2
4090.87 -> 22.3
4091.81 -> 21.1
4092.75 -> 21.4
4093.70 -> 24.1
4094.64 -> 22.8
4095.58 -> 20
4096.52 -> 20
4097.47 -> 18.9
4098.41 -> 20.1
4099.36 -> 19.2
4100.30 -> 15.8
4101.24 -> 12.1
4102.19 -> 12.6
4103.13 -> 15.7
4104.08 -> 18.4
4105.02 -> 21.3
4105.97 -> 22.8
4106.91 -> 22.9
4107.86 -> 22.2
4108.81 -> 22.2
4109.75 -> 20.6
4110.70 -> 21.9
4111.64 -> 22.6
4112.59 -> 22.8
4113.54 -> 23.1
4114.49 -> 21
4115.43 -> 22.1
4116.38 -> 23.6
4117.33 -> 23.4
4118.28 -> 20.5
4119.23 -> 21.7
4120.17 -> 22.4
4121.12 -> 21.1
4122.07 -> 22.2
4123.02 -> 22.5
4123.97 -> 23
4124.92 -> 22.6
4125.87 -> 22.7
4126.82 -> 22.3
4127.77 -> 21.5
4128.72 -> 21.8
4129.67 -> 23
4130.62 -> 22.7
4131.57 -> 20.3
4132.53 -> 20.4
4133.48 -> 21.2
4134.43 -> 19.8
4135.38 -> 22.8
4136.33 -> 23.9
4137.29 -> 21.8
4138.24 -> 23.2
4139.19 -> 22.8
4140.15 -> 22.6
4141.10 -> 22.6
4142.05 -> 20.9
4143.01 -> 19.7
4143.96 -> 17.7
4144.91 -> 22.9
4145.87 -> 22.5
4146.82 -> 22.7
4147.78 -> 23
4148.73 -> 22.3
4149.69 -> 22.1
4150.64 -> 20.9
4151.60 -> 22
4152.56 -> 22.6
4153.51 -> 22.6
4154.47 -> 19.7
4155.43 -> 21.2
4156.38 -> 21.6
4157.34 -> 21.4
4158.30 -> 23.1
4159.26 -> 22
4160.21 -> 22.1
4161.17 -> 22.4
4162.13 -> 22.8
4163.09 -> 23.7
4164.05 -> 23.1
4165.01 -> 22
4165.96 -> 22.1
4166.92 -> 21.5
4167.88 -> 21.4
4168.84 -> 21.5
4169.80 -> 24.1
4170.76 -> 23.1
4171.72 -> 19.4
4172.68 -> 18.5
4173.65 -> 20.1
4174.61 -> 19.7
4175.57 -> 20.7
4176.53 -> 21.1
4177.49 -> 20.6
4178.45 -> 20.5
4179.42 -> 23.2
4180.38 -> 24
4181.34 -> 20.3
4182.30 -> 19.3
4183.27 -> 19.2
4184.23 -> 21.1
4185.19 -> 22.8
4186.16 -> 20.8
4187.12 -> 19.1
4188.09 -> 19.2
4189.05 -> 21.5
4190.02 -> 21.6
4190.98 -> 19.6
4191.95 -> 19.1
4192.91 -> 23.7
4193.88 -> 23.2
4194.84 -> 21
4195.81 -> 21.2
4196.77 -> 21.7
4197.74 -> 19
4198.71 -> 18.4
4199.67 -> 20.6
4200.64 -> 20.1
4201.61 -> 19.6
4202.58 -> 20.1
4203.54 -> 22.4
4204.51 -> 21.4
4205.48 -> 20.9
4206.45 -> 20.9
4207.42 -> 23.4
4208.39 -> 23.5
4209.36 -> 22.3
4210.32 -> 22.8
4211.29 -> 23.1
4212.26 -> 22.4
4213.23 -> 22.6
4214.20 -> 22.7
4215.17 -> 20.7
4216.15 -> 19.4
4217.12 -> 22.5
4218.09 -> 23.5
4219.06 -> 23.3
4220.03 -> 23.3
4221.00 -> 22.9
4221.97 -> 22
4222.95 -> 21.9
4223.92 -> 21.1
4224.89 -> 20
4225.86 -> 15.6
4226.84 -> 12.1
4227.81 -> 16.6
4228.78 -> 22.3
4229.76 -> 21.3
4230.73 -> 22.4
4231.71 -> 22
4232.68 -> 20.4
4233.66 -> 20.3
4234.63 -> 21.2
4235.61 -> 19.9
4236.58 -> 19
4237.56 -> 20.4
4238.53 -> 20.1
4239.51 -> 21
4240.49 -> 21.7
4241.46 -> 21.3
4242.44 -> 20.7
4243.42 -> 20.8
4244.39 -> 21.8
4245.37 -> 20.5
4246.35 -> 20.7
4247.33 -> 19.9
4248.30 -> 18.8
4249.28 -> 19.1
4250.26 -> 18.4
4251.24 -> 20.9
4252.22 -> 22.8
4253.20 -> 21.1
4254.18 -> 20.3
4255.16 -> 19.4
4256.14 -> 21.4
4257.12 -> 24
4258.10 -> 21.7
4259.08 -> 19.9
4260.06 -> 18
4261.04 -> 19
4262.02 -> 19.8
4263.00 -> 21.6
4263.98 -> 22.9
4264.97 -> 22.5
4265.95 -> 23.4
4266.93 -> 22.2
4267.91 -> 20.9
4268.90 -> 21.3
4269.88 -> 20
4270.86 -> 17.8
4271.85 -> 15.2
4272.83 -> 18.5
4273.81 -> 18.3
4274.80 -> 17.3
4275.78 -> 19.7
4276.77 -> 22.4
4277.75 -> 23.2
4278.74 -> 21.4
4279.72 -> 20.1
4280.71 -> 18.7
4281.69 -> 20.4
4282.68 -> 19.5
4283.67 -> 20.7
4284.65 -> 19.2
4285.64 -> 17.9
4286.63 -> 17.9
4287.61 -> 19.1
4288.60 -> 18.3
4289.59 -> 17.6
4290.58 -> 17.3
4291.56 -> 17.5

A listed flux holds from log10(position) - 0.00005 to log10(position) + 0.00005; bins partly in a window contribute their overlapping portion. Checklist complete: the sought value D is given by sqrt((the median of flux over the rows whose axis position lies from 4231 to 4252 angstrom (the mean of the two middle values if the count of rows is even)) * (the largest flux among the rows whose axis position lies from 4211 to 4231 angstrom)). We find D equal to 21.9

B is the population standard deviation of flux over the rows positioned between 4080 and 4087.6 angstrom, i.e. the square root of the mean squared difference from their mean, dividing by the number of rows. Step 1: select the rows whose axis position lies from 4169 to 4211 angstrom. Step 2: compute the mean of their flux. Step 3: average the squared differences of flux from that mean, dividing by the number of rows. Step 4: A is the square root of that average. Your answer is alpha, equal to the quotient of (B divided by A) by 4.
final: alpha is 0.13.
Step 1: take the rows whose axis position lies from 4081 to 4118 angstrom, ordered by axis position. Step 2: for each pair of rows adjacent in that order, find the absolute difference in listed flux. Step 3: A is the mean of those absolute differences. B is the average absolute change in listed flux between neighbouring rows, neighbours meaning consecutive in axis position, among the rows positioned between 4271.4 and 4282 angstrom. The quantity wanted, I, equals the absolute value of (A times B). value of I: 2.0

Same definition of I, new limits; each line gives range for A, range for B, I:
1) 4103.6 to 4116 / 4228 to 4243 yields 0.9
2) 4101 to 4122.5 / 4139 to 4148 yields 1.6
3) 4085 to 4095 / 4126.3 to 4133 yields 0.8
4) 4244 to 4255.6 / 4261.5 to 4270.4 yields 1.2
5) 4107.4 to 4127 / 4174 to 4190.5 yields 1.1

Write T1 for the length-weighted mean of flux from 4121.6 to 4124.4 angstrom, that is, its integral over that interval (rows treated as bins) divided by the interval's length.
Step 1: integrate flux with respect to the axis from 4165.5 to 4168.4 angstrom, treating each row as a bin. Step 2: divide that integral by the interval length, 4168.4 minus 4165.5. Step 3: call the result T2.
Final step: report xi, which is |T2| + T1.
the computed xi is 44.2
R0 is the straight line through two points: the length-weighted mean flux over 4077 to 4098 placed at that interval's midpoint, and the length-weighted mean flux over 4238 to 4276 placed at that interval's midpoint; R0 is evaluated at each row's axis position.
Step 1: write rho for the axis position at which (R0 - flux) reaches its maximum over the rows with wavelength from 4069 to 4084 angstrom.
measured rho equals 4077.70 angstrom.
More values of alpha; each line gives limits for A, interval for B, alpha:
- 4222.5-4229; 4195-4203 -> 0.07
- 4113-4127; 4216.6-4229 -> 0.99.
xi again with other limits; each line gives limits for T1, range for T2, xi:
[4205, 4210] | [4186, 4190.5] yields 42.7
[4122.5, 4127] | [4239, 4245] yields 43.8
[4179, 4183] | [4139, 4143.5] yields 43.2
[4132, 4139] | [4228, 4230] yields 43.0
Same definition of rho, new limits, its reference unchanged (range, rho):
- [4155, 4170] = 4155.43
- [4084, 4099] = 4097.47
